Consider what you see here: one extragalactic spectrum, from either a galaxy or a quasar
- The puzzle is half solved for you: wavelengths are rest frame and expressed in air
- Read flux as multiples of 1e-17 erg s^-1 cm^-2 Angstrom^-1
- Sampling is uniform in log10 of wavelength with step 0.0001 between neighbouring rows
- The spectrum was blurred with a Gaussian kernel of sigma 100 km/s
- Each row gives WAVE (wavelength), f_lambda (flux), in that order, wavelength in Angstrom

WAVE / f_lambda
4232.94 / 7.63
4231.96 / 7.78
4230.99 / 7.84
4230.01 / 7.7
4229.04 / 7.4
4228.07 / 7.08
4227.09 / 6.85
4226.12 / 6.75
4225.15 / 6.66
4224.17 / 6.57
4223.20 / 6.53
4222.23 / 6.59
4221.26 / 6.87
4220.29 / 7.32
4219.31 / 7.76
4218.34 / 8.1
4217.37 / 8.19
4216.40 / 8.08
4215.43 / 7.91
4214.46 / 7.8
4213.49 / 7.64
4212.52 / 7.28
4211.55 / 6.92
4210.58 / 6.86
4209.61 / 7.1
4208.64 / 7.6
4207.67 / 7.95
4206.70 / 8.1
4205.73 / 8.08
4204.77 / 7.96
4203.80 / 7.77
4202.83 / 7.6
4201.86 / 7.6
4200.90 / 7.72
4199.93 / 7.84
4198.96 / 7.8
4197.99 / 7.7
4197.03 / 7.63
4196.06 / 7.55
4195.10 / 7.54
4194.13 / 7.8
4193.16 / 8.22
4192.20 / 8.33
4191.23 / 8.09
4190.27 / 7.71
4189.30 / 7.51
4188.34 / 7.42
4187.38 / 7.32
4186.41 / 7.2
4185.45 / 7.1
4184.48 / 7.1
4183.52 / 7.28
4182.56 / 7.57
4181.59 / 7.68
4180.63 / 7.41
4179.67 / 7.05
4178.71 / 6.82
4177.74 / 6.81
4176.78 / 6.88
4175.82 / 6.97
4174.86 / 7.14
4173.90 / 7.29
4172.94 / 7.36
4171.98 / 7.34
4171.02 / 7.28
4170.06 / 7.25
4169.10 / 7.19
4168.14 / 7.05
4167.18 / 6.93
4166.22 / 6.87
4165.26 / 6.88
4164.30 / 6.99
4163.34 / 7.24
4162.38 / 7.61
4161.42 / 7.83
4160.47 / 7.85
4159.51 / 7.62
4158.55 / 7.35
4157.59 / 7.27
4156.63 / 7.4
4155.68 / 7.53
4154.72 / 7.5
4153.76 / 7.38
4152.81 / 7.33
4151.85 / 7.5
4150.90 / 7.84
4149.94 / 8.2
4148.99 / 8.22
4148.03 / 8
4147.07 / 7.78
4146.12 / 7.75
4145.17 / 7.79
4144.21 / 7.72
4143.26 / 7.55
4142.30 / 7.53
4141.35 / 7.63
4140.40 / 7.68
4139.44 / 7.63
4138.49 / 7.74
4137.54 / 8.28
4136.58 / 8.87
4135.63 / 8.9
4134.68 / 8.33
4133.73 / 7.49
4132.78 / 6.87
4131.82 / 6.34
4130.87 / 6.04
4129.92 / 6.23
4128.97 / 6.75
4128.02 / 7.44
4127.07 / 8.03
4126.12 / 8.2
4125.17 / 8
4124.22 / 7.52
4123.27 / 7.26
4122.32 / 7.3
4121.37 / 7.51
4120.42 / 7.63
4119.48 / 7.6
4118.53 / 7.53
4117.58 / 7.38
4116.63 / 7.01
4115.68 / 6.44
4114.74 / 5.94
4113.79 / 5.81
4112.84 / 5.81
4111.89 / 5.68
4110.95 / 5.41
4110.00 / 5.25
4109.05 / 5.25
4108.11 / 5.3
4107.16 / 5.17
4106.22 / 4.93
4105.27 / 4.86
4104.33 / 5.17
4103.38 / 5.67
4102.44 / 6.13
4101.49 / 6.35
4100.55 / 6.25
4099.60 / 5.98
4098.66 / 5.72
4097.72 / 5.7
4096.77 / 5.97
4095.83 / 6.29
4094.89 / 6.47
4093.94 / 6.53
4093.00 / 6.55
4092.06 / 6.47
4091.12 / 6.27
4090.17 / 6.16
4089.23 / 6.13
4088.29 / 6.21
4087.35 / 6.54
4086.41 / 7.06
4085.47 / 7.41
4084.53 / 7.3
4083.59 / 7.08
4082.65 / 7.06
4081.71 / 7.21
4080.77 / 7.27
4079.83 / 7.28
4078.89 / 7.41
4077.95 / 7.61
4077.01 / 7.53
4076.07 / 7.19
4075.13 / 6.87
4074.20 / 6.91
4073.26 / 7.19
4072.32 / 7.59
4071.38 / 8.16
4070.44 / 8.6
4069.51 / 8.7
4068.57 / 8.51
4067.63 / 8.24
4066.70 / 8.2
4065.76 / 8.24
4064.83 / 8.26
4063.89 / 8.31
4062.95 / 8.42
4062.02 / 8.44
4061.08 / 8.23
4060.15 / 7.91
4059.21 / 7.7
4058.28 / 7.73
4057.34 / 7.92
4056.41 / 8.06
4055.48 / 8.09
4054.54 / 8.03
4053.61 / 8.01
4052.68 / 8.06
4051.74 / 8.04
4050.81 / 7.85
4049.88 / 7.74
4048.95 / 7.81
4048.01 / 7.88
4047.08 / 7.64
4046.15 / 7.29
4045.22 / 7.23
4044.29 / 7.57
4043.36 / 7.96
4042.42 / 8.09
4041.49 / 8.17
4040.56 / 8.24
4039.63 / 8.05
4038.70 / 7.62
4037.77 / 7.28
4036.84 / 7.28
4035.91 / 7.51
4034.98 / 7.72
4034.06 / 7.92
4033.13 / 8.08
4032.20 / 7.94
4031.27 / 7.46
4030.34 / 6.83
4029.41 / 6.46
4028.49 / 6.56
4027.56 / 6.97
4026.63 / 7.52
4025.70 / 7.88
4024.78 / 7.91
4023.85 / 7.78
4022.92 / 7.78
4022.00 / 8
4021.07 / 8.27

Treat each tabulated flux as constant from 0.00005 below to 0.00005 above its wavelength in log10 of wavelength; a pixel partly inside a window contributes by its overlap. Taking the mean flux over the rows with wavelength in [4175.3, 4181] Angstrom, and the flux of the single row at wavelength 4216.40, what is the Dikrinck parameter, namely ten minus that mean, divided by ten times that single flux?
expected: 0.037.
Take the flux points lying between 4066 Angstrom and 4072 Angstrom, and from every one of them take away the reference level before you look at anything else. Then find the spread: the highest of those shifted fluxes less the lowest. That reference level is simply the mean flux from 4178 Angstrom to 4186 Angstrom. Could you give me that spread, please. 0.5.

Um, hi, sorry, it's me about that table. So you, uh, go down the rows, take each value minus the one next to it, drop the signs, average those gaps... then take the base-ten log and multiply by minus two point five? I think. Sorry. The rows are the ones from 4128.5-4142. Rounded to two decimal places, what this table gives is 1.05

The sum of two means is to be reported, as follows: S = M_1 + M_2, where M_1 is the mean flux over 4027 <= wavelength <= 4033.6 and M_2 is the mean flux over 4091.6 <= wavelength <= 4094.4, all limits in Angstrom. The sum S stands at 13.7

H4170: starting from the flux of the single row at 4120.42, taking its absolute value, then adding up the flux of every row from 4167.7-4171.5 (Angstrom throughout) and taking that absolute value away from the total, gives 21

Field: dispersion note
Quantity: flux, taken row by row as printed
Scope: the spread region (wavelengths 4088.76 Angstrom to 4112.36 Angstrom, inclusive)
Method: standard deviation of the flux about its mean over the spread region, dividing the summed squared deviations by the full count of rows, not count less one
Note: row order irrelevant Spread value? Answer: 0.52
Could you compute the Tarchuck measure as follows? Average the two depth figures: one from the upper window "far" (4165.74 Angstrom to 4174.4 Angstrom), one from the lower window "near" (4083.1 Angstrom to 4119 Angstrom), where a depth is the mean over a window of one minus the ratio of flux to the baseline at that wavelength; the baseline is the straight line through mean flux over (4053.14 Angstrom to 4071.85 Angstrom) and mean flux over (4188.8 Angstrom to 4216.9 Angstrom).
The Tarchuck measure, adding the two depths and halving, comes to 0.16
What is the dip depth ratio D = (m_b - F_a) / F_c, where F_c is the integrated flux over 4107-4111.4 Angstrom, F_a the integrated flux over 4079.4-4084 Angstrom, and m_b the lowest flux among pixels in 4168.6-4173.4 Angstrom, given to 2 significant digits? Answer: -1.1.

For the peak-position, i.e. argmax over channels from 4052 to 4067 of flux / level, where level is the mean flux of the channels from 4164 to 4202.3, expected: 4062.02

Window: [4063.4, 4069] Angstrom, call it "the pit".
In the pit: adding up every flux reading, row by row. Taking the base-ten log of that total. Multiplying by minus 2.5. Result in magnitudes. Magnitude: -4.24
